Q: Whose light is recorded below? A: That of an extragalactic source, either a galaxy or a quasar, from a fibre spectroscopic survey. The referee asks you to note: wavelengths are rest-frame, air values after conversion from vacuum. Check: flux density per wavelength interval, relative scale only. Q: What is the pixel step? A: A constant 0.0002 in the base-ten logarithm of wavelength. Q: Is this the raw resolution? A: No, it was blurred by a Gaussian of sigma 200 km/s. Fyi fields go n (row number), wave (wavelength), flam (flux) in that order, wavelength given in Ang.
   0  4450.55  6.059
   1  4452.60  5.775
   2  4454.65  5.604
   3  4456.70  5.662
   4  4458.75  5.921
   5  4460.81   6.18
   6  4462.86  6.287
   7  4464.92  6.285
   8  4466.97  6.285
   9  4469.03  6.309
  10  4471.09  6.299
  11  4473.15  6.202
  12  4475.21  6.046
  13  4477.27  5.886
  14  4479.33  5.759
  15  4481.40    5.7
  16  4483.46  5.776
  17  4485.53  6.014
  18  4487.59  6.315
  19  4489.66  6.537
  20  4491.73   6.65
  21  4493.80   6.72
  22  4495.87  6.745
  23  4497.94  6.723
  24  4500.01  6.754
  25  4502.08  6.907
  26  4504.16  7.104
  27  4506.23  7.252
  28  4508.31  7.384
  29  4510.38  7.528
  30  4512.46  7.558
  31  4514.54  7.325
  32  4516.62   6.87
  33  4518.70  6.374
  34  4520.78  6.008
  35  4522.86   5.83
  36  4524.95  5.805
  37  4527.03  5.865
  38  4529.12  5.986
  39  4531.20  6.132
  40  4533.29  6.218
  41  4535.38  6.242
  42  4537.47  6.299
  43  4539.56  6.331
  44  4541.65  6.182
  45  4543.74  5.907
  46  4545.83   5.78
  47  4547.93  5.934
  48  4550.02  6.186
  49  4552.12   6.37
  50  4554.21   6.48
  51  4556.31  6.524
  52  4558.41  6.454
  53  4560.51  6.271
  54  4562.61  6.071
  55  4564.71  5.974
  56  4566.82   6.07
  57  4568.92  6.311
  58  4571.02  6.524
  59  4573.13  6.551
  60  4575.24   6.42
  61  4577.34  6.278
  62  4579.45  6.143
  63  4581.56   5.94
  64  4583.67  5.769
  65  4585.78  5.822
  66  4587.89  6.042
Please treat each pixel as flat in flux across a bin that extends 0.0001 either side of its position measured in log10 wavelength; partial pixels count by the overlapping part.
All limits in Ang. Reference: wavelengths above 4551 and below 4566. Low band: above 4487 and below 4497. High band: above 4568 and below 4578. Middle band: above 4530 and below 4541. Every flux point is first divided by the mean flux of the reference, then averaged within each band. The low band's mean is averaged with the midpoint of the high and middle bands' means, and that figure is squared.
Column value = 1.05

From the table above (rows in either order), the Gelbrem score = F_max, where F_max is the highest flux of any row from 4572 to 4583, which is 6.551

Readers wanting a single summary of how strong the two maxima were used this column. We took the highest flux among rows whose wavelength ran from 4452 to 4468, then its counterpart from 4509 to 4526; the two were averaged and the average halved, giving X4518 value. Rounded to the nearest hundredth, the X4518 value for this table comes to 3.46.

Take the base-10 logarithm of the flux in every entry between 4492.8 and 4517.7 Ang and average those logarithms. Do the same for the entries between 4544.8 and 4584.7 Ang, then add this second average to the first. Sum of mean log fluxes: 1.642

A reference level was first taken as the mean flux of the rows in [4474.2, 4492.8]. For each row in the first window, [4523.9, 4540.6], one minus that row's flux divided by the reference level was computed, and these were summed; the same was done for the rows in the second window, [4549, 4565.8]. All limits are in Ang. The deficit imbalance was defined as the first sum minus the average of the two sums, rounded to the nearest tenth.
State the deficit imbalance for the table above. 0.1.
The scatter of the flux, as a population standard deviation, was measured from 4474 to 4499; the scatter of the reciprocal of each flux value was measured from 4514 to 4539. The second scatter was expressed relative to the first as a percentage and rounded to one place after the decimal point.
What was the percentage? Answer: 2.6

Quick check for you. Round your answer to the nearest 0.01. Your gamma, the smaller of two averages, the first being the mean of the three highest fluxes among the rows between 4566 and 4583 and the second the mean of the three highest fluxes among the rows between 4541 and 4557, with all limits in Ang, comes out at 6.46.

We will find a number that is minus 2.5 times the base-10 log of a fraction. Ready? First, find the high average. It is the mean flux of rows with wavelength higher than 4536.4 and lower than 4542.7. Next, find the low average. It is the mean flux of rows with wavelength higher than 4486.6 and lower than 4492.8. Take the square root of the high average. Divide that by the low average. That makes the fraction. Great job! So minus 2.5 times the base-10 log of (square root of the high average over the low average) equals 1.04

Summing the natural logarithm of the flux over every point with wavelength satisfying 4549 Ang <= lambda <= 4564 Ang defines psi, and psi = 12.9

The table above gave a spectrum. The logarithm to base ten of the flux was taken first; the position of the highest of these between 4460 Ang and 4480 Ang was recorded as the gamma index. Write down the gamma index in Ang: 4469.03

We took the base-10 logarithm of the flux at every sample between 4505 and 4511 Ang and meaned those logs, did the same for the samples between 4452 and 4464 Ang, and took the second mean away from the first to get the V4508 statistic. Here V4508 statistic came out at 0.10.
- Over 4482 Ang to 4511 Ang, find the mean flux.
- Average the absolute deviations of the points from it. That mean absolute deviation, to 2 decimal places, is 0.35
